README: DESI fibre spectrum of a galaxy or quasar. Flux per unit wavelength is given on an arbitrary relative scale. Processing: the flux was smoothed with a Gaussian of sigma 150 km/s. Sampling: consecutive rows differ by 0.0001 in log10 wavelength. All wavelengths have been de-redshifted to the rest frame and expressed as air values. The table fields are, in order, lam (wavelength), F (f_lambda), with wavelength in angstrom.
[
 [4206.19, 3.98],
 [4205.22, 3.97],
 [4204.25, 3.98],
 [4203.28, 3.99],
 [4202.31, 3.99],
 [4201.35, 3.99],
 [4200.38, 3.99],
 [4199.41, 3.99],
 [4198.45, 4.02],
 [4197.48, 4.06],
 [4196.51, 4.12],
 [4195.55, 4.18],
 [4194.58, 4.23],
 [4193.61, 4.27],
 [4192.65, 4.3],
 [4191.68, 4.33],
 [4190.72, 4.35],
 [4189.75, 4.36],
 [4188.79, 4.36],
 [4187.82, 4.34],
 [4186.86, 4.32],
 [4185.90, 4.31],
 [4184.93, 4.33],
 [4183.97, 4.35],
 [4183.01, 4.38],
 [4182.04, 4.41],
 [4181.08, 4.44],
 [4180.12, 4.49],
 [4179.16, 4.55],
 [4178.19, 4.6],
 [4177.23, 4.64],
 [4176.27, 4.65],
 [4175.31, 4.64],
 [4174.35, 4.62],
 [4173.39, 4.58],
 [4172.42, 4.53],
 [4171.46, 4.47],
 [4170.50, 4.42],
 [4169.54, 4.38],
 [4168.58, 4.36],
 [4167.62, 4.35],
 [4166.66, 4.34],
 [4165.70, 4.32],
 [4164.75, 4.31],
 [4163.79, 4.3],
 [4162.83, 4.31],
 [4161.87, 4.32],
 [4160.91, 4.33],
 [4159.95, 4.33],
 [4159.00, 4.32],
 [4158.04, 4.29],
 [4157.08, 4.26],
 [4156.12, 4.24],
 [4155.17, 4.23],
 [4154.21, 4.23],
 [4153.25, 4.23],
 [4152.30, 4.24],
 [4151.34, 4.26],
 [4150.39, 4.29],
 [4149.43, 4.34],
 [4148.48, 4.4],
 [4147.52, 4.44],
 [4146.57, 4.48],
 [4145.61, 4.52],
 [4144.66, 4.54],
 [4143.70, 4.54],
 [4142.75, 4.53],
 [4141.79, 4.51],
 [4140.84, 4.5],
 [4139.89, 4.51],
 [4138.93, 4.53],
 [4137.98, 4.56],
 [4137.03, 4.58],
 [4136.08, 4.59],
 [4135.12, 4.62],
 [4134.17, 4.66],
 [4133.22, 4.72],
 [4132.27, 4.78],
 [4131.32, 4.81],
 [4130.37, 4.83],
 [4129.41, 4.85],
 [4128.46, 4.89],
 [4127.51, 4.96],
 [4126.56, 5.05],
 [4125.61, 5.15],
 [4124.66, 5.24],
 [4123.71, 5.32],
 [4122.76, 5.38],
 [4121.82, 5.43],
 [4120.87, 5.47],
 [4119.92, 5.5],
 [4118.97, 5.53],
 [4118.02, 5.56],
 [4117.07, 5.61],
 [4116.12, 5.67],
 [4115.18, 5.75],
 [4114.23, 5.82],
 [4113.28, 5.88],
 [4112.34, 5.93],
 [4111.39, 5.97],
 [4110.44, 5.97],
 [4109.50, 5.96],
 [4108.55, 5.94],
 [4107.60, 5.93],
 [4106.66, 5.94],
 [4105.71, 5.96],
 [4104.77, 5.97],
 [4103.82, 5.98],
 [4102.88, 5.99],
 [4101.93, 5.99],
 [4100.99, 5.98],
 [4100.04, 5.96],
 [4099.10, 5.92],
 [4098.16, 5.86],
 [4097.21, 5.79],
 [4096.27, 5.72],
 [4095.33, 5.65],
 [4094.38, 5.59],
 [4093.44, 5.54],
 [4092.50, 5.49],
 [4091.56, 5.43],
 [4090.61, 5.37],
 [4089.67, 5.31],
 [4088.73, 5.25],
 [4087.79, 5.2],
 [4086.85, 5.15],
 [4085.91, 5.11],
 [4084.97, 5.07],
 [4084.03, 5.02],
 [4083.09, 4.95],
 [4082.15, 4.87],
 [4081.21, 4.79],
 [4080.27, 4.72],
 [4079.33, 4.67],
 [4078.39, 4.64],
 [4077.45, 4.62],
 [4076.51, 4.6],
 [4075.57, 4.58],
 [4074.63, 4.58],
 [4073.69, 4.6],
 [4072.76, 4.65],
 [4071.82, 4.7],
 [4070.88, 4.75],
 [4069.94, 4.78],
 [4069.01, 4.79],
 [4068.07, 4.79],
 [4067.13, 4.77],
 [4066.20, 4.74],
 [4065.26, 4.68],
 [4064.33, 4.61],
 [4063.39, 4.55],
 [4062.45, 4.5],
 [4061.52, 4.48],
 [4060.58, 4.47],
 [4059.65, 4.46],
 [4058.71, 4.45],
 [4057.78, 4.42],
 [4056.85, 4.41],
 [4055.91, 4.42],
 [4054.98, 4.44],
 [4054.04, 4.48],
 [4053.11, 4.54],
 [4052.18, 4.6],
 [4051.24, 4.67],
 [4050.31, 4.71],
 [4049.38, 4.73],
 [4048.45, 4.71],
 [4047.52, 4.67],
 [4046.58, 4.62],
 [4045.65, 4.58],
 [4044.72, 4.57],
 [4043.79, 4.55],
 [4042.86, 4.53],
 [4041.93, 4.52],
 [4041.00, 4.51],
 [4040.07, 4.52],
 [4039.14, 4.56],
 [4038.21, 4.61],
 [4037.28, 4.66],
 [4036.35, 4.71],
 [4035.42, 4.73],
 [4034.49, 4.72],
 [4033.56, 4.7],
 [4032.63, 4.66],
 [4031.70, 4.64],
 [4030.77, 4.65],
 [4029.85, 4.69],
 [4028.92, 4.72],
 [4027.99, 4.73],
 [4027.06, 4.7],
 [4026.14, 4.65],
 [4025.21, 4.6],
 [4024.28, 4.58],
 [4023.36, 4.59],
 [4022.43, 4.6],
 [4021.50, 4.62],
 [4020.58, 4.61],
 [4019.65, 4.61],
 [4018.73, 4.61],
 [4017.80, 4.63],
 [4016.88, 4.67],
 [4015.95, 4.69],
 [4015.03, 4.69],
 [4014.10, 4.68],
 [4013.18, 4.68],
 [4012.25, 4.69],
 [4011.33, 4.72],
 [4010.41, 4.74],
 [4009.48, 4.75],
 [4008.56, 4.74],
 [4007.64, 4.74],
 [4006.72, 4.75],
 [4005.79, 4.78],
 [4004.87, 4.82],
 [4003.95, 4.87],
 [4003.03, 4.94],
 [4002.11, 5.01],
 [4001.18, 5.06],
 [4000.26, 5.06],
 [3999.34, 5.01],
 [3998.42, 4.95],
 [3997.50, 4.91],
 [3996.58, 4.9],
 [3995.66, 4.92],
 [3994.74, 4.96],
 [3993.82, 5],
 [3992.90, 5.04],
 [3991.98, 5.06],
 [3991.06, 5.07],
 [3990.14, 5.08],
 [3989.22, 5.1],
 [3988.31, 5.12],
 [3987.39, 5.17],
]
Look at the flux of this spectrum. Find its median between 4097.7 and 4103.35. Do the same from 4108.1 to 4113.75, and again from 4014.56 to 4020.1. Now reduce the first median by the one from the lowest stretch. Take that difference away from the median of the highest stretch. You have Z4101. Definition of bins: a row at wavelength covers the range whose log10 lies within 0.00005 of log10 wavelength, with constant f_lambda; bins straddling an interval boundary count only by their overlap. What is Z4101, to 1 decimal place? 4.6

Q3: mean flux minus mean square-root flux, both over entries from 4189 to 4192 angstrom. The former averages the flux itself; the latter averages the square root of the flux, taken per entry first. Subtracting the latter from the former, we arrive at 2.3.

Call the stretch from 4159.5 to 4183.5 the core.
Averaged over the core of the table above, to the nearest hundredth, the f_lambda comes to 4.44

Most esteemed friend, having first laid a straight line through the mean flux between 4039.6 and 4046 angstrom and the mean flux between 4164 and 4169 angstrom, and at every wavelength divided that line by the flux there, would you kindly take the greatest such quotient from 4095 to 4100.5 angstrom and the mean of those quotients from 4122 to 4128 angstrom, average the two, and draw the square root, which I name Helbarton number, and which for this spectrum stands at 0.91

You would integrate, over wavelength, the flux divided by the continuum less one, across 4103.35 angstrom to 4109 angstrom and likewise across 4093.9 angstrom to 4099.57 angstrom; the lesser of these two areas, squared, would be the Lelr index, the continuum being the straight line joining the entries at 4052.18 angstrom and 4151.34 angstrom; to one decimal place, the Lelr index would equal 2.8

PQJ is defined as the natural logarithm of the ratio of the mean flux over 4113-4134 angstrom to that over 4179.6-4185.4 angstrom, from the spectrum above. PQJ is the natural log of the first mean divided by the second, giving 0.18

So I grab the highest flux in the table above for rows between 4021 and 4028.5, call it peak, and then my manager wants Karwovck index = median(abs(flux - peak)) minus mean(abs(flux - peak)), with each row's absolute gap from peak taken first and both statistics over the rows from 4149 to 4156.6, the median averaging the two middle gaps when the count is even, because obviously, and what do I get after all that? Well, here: 0.017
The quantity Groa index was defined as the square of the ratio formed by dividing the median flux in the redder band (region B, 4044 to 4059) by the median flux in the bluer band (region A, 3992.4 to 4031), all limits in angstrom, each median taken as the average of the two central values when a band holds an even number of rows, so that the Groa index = 0.94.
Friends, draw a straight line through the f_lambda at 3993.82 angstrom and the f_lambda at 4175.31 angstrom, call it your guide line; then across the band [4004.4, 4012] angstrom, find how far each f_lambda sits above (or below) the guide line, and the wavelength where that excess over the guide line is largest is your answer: 4004.87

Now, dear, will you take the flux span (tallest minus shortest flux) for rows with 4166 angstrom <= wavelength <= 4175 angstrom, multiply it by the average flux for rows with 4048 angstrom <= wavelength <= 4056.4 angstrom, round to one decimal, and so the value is 1.3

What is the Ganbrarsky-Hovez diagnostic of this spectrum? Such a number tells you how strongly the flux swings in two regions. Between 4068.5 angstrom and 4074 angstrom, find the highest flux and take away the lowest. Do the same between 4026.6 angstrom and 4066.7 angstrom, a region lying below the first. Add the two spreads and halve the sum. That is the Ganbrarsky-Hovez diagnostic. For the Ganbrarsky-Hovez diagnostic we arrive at 0.26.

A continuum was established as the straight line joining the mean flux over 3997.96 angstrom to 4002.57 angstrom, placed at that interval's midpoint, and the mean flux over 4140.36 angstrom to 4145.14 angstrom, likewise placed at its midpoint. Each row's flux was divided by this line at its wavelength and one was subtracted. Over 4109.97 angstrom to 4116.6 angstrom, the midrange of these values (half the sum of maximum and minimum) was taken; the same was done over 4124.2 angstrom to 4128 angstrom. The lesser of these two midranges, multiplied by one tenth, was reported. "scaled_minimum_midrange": 0.0113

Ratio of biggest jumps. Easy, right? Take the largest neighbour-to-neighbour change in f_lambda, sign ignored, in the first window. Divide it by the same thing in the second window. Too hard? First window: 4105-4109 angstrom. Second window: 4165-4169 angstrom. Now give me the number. 1.0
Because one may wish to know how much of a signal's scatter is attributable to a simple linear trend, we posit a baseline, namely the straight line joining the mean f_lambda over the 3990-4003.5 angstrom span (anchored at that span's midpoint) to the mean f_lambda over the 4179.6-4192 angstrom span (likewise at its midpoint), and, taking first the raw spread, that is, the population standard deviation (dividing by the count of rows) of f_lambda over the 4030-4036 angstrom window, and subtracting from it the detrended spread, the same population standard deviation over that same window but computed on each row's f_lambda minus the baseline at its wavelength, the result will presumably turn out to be -0.005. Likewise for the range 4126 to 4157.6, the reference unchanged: 0.029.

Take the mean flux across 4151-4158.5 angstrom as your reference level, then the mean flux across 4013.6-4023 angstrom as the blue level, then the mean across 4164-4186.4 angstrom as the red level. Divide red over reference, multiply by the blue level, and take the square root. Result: 2.21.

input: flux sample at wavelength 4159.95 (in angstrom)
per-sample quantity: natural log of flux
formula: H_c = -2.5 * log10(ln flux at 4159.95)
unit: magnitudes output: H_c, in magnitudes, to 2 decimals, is -0.42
